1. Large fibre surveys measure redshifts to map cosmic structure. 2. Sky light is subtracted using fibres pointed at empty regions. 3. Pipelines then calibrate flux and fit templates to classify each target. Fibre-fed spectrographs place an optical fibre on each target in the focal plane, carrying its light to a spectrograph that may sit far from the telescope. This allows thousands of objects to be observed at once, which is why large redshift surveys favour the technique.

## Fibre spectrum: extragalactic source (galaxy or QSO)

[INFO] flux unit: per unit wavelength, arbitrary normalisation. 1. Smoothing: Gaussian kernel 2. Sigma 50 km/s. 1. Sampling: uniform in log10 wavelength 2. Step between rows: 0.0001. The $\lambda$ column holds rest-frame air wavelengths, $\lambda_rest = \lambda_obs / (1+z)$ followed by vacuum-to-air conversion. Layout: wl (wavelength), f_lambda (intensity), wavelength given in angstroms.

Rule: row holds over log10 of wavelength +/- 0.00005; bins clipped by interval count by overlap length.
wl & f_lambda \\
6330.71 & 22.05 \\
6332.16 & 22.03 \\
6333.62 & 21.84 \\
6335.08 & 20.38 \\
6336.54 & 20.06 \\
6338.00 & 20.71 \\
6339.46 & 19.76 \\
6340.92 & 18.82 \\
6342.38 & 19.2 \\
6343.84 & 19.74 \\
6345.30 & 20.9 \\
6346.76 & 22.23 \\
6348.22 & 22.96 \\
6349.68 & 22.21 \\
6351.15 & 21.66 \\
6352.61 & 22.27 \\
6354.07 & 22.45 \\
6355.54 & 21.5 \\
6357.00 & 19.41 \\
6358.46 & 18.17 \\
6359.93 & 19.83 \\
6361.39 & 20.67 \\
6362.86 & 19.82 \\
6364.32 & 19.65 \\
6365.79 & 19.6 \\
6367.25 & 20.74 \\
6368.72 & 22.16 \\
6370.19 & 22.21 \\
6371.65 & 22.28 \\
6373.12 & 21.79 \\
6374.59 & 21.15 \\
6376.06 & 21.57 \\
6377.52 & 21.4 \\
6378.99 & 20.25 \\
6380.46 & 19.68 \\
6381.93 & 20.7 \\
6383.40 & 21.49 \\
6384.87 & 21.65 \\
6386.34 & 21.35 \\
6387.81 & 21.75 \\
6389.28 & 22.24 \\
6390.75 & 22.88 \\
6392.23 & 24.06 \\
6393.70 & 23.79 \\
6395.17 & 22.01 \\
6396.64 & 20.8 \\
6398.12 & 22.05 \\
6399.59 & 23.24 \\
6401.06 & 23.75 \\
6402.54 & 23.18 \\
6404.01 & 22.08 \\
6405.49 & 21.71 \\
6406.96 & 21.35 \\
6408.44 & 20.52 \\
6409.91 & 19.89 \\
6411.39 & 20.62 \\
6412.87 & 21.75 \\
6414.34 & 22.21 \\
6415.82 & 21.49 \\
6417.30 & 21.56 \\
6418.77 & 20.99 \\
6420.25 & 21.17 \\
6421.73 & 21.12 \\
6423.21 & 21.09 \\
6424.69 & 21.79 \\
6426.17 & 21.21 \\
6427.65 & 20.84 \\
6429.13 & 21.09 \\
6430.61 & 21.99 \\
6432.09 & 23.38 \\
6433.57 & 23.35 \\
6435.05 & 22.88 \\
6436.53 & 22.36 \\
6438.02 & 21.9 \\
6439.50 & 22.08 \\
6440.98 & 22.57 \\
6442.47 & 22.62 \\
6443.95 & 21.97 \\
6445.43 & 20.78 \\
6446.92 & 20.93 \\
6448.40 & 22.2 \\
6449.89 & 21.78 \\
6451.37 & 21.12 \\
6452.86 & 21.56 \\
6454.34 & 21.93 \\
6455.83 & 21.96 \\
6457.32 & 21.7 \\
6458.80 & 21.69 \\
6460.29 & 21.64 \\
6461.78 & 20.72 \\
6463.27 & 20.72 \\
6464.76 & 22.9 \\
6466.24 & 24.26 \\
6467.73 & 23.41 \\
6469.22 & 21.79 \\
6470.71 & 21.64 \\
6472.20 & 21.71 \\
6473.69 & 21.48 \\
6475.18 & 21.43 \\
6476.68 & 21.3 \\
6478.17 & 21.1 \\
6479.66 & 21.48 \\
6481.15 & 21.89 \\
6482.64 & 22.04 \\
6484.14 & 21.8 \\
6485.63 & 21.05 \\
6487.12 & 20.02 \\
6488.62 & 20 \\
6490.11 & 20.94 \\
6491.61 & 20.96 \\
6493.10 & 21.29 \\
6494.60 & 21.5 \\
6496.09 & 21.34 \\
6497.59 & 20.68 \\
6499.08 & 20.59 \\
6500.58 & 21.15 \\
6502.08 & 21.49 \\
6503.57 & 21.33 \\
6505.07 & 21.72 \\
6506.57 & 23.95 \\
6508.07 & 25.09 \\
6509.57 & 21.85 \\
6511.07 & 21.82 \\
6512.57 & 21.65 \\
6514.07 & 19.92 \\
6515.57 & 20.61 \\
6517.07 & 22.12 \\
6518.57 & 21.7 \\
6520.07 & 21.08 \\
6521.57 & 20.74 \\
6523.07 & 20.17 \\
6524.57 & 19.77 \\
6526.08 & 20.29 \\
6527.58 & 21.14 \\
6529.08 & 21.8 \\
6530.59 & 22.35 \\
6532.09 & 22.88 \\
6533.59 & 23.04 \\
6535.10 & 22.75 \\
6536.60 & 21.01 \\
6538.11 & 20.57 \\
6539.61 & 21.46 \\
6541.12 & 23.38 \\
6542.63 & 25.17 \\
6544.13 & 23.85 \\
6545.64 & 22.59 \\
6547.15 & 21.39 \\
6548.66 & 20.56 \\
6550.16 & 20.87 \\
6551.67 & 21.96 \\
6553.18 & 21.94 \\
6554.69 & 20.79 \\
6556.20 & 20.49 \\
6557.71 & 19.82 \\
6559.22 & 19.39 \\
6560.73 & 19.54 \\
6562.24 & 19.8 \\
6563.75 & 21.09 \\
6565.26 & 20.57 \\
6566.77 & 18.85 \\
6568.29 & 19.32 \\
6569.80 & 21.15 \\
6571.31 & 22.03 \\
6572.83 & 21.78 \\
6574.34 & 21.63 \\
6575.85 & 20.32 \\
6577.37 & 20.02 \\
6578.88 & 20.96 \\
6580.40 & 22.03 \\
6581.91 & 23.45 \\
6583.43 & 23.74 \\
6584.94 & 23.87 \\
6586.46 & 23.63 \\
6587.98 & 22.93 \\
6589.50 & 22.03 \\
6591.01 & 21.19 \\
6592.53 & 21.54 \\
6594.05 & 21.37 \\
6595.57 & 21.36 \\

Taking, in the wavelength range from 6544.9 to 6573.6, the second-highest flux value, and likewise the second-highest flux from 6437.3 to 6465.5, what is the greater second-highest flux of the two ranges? 22.6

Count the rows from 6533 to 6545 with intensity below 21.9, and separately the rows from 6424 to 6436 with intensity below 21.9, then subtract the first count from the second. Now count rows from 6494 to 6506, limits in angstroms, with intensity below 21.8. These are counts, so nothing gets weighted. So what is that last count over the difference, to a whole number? 8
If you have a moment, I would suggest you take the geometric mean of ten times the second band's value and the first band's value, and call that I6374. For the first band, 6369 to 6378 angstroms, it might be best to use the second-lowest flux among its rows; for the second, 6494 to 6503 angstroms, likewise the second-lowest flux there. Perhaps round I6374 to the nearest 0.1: 66.5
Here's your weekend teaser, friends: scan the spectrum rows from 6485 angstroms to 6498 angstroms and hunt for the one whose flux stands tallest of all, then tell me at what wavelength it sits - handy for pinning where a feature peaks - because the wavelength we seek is 6494.60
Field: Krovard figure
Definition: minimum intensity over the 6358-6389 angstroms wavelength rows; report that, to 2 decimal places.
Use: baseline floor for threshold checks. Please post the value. 18.17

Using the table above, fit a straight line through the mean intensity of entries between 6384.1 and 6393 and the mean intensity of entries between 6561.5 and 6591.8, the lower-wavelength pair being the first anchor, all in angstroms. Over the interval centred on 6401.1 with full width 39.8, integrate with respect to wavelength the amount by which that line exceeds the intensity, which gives 16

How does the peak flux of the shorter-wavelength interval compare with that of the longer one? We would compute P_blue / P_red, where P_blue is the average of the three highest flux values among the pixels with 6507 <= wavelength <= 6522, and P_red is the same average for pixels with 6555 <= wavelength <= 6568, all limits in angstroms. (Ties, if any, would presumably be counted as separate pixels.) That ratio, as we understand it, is 1.11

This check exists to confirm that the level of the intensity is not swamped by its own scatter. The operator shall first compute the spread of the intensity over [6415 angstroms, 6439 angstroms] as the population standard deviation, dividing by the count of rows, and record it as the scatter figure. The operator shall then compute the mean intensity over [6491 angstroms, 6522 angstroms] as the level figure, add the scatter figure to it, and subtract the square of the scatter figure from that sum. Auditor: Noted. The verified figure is 21.7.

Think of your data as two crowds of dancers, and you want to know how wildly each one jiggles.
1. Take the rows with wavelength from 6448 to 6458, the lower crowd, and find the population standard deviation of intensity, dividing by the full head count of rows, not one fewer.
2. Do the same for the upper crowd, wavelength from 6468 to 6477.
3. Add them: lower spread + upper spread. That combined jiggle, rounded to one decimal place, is 0.5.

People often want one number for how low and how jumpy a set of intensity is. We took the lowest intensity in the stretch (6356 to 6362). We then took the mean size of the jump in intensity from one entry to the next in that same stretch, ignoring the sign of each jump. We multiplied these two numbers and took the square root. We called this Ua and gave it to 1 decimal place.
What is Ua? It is 4.8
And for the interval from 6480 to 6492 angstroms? 3.0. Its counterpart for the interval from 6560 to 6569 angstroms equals 4.0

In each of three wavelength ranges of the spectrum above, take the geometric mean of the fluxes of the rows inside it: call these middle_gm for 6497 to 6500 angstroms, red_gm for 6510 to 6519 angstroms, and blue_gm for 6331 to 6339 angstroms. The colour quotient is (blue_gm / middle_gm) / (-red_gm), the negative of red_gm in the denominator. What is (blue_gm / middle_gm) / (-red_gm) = -0.048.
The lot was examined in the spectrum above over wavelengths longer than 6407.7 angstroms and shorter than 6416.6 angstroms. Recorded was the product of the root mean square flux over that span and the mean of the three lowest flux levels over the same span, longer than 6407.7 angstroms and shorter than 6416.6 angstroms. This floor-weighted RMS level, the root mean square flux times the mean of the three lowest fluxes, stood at 429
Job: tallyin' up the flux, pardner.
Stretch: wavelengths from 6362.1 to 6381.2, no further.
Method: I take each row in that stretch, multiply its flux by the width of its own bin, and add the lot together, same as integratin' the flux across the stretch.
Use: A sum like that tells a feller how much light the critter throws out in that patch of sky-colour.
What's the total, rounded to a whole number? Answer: 400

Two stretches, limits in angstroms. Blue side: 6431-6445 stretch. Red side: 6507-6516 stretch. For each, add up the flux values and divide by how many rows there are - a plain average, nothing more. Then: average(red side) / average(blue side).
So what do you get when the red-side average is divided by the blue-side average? 0.97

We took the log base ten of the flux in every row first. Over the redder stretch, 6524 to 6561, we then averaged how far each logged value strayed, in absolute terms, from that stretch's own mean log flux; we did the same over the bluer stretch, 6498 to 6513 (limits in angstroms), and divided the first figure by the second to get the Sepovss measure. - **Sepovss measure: 1.3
